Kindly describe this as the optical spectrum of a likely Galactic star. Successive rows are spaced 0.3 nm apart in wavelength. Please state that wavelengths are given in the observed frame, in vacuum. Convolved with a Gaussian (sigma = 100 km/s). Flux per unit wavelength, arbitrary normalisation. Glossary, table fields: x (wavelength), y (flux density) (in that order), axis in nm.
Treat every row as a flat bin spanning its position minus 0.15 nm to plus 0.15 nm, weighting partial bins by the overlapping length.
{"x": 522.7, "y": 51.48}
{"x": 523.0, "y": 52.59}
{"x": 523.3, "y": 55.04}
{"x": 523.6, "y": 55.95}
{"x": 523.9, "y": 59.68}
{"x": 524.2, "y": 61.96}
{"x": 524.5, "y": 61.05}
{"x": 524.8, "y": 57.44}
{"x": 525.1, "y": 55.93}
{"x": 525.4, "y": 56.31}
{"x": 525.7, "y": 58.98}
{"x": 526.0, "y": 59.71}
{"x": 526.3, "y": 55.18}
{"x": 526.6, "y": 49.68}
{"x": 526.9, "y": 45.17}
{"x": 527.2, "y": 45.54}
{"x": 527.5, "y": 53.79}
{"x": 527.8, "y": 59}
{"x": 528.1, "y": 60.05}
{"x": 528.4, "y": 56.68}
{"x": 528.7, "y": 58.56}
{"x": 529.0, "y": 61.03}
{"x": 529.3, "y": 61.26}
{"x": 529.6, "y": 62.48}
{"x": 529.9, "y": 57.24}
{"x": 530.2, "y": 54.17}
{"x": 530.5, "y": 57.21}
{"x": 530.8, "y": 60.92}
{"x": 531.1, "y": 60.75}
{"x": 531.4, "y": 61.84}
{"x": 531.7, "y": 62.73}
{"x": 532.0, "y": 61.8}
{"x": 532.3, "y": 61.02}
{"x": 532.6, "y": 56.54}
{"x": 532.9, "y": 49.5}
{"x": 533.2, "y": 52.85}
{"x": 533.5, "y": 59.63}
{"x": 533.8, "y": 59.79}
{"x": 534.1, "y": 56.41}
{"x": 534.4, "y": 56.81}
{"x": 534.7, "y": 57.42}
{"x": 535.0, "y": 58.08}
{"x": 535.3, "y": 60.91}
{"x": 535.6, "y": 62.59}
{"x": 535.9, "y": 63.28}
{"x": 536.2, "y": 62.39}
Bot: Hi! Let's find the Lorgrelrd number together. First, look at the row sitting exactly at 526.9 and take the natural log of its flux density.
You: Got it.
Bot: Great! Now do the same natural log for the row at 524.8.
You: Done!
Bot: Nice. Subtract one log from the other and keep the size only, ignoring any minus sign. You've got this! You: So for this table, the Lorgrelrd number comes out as 0.24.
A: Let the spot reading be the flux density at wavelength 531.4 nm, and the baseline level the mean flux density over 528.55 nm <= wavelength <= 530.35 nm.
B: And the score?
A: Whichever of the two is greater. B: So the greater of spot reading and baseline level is 61.8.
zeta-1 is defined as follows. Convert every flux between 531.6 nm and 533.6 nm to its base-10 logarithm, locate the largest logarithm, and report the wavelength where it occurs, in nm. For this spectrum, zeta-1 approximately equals 531.7 nm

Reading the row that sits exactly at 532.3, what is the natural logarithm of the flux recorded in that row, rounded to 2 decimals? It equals 4.11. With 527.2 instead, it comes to 3.82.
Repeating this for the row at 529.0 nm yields 4.11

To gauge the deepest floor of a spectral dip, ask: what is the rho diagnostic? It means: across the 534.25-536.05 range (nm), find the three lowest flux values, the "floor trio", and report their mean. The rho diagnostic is 57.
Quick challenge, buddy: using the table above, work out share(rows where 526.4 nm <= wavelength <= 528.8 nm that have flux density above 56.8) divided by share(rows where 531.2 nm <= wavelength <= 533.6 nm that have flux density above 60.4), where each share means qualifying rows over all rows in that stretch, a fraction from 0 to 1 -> 0.75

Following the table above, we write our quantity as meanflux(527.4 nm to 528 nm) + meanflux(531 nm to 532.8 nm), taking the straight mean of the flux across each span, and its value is 117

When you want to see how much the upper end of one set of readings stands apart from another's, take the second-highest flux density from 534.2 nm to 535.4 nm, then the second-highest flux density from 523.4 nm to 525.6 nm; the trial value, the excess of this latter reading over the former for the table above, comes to 3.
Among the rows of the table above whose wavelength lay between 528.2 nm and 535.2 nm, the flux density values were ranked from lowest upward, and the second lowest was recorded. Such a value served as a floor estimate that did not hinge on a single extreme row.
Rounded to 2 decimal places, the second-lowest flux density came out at 52.85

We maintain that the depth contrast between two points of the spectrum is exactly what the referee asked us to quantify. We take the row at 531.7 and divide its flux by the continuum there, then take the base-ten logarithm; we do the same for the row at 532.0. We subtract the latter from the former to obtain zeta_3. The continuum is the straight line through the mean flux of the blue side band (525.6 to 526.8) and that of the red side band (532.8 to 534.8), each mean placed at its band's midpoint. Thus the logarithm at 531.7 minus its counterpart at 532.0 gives 0.01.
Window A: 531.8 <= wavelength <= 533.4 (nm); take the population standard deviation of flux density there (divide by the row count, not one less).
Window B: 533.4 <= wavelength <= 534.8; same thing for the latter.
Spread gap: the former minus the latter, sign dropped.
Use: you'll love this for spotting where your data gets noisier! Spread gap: 3.3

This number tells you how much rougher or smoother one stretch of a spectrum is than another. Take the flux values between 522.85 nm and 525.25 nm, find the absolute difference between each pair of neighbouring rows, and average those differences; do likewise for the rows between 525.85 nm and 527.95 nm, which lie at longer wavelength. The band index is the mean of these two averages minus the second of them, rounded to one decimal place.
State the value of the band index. -1.3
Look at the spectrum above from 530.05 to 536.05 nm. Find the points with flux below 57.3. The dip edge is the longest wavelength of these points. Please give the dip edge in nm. 534.4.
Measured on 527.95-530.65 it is 530.5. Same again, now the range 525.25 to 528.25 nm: 527.5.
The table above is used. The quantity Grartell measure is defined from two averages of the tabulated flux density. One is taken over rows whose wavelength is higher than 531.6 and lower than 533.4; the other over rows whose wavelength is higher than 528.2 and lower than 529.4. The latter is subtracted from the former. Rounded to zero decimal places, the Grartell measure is -2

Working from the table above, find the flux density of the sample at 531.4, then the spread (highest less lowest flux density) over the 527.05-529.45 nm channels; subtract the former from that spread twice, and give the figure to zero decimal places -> -108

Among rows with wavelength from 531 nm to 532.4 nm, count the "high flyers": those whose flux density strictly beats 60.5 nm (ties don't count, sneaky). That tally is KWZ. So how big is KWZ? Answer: 5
